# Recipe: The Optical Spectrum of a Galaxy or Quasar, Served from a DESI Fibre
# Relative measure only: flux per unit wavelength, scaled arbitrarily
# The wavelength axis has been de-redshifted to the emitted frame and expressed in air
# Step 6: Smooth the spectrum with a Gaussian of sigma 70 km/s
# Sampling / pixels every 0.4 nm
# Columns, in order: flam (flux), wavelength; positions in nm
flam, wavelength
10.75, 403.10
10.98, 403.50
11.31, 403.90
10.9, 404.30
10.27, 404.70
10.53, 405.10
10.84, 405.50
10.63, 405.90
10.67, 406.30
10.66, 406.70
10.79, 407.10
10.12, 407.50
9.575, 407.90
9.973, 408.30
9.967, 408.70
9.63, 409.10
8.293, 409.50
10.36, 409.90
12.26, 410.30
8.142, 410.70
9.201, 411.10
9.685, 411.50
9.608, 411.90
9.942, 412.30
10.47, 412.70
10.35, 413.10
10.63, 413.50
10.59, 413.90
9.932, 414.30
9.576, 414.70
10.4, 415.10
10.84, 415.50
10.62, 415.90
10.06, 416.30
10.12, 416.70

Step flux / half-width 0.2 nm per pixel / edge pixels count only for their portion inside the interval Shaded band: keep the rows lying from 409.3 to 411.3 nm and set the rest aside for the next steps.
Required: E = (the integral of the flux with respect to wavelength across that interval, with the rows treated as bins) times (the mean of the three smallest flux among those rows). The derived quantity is 165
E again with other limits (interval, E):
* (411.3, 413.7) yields 237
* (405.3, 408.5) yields 329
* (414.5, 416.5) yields 206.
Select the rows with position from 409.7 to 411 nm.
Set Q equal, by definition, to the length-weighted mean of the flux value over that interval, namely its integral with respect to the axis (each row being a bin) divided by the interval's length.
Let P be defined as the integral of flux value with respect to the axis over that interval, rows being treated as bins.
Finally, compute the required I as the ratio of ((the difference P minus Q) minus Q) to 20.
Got -0.36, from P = 13.2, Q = 10.2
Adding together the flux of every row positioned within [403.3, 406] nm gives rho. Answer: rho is 75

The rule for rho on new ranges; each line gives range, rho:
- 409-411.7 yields 68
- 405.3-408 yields 73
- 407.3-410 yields 68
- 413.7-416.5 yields 72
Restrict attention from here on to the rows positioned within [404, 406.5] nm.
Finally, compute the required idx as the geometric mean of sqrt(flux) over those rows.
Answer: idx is 3.26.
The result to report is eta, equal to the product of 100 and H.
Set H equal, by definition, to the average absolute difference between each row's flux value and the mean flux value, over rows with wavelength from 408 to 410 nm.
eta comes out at 55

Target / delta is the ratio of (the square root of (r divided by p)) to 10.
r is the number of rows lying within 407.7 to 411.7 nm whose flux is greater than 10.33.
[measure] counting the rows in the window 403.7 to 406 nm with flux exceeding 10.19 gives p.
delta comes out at 0.058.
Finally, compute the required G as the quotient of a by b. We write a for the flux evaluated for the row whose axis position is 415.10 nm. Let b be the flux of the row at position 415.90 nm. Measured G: 0.98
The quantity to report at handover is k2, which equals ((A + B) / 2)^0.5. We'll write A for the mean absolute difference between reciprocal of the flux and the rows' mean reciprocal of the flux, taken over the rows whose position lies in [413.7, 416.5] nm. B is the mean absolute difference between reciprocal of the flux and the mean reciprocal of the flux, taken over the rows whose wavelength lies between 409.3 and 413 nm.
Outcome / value 0.080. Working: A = 0.0036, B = 0.0092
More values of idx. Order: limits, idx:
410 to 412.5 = 3.12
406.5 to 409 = 3.19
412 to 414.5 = 3.21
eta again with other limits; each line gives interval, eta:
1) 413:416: 31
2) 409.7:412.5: 83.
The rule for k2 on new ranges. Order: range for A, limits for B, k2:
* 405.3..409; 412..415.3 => 0.059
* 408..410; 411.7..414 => 0.070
